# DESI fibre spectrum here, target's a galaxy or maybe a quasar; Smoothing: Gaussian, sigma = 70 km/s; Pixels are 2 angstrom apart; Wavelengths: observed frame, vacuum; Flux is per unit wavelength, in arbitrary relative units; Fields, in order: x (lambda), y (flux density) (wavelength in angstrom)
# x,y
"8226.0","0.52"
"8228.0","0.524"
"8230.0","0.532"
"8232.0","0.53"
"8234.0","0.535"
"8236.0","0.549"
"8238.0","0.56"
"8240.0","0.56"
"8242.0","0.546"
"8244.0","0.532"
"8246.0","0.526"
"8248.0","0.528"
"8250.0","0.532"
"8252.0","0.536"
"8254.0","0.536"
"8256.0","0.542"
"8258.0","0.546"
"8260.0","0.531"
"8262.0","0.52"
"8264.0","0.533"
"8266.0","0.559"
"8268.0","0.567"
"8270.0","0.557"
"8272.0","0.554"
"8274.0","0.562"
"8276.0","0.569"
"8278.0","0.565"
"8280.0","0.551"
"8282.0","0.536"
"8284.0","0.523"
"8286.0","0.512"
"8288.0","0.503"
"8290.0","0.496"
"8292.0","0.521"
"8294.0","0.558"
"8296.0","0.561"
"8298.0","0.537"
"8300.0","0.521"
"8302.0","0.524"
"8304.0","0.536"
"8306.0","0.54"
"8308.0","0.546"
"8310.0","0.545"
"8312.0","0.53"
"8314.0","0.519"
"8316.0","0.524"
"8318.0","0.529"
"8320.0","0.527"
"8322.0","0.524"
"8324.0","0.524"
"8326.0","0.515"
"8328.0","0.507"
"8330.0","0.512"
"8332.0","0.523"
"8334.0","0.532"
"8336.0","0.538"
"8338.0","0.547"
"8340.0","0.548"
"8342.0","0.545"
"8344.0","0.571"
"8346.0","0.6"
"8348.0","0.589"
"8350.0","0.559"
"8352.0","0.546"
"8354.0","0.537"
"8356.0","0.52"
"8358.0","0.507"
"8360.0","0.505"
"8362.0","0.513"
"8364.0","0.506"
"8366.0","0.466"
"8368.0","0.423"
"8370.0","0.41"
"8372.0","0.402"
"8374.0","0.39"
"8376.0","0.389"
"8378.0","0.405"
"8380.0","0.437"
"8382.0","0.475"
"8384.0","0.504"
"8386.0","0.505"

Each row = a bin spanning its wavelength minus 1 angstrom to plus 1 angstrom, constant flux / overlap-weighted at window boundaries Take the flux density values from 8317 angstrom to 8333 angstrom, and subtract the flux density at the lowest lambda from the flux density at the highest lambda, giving -0.01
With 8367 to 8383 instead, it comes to 0.05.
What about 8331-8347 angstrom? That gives 0.08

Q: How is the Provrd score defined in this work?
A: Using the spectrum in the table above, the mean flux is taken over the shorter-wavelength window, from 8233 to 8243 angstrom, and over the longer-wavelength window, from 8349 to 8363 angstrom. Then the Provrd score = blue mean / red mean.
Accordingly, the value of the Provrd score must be 1.04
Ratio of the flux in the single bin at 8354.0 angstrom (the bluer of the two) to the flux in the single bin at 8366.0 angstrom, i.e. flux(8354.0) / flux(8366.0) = 1.15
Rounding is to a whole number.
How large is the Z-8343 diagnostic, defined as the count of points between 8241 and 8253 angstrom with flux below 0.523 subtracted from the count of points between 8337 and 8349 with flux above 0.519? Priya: 6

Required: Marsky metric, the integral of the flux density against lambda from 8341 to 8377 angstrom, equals 18.0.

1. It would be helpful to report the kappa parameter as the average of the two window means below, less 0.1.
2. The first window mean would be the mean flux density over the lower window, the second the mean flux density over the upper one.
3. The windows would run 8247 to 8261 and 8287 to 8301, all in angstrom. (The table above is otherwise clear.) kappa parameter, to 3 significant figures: 0.432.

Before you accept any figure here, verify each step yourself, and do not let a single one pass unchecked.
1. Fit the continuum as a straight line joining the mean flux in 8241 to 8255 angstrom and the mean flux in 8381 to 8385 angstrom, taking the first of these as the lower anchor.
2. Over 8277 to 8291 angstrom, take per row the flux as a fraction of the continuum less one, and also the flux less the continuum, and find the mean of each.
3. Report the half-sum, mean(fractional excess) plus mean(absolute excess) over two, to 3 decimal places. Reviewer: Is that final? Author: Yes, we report 0.007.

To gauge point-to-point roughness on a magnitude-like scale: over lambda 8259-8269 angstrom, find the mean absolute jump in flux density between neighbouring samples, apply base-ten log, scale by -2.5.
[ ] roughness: 4.6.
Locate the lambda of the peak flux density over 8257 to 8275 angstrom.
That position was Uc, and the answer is 8268.0 angstrom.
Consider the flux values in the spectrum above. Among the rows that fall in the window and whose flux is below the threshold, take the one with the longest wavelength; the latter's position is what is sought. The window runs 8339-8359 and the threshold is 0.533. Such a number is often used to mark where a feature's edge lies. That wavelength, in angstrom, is 8358.0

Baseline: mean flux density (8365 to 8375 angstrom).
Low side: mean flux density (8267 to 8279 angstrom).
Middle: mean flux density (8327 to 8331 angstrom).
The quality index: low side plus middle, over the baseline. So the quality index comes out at 2.56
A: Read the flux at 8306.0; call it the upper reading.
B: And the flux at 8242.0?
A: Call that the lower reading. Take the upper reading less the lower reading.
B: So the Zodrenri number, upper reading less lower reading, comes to -0.01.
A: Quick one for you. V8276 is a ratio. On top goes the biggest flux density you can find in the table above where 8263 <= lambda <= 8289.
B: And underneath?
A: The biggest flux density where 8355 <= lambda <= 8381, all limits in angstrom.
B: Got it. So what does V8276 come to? 1.09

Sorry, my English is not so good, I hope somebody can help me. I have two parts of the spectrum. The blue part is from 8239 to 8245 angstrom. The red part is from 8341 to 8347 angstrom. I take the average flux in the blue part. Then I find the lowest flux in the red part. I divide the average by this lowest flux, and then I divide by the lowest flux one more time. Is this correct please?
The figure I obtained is 1.84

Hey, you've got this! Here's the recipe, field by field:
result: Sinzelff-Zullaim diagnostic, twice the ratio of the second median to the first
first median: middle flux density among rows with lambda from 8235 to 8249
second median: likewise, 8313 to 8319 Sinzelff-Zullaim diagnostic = 1.92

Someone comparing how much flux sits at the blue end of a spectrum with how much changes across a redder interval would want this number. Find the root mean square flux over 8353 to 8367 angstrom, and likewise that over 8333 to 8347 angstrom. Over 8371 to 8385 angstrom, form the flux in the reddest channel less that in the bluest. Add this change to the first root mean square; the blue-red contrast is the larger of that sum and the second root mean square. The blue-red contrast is 0.61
